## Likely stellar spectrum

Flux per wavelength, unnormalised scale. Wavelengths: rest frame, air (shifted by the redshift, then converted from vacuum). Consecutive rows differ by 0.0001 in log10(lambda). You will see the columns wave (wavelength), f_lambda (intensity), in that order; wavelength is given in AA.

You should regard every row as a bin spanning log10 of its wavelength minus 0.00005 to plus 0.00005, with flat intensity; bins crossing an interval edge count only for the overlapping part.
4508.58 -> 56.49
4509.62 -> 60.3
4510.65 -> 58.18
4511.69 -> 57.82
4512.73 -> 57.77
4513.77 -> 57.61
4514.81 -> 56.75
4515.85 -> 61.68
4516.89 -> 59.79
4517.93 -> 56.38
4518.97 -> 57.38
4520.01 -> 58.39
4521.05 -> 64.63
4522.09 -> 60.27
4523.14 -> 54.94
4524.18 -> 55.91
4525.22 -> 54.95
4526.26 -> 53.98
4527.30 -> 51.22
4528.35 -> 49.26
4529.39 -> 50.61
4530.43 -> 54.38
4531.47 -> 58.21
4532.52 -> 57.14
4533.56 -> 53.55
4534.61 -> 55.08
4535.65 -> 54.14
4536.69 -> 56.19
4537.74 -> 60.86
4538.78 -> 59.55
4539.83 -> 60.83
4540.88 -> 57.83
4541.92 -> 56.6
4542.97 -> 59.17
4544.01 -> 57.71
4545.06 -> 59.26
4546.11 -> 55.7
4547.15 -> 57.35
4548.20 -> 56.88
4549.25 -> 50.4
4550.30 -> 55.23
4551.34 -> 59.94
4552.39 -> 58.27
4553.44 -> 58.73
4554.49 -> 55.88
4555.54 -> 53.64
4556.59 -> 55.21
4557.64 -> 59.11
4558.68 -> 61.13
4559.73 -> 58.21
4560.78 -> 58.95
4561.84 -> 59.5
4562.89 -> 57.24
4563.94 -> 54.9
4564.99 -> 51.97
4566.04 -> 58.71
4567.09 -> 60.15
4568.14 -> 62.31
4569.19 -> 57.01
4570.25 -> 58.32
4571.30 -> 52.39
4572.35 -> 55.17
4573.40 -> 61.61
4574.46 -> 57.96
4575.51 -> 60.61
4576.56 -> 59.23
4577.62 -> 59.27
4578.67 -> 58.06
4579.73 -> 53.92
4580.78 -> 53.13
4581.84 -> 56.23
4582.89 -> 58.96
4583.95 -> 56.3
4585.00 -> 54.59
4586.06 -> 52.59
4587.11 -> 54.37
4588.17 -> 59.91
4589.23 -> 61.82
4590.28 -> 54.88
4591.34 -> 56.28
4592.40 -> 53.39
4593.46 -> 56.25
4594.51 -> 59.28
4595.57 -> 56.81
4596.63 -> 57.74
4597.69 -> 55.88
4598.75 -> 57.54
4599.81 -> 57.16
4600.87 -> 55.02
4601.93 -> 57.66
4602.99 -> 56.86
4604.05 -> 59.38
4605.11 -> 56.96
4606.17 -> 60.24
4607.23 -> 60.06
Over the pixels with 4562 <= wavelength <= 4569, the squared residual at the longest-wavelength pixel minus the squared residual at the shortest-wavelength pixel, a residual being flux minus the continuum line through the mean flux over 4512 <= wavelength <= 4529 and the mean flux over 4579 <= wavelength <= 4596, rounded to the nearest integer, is 34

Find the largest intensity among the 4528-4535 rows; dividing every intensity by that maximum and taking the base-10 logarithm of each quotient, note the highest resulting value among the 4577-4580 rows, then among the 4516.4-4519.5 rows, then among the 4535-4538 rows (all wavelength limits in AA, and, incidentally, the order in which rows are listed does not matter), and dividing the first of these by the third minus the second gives 1.0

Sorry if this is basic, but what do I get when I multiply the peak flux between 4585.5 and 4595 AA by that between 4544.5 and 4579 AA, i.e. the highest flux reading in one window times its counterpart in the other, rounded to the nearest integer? 3852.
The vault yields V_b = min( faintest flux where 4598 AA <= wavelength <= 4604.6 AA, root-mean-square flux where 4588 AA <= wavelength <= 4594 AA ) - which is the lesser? 55.0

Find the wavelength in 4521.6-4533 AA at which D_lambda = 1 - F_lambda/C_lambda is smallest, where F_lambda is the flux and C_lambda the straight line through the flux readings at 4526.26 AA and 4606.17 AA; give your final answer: 4522.09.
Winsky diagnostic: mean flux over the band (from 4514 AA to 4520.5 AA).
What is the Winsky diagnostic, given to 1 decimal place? 58.4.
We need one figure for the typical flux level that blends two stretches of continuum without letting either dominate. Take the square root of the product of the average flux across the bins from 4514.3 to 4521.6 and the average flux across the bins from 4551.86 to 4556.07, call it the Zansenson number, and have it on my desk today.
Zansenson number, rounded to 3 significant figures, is 57.9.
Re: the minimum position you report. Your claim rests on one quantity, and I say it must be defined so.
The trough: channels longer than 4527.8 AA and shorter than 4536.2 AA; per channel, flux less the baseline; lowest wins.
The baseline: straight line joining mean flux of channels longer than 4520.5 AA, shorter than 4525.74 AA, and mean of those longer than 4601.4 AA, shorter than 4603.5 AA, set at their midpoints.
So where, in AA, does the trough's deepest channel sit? 4528.35 AA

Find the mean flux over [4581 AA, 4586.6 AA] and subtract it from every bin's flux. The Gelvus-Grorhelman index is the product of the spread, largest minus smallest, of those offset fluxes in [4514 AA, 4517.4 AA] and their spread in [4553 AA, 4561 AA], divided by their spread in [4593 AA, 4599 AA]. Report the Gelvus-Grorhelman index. 10.9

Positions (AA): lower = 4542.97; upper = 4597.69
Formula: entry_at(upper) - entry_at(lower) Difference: -3.3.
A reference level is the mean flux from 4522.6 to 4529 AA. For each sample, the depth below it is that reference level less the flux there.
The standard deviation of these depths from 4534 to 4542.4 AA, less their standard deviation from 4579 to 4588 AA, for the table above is 0.5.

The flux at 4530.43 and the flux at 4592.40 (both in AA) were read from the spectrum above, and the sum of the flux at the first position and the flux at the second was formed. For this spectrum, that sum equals 108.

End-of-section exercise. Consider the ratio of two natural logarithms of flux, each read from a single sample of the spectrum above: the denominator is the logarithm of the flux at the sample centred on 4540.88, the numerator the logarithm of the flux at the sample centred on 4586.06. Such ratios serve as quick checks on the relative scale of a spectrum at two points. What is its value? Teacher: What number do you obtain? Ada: 0.98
